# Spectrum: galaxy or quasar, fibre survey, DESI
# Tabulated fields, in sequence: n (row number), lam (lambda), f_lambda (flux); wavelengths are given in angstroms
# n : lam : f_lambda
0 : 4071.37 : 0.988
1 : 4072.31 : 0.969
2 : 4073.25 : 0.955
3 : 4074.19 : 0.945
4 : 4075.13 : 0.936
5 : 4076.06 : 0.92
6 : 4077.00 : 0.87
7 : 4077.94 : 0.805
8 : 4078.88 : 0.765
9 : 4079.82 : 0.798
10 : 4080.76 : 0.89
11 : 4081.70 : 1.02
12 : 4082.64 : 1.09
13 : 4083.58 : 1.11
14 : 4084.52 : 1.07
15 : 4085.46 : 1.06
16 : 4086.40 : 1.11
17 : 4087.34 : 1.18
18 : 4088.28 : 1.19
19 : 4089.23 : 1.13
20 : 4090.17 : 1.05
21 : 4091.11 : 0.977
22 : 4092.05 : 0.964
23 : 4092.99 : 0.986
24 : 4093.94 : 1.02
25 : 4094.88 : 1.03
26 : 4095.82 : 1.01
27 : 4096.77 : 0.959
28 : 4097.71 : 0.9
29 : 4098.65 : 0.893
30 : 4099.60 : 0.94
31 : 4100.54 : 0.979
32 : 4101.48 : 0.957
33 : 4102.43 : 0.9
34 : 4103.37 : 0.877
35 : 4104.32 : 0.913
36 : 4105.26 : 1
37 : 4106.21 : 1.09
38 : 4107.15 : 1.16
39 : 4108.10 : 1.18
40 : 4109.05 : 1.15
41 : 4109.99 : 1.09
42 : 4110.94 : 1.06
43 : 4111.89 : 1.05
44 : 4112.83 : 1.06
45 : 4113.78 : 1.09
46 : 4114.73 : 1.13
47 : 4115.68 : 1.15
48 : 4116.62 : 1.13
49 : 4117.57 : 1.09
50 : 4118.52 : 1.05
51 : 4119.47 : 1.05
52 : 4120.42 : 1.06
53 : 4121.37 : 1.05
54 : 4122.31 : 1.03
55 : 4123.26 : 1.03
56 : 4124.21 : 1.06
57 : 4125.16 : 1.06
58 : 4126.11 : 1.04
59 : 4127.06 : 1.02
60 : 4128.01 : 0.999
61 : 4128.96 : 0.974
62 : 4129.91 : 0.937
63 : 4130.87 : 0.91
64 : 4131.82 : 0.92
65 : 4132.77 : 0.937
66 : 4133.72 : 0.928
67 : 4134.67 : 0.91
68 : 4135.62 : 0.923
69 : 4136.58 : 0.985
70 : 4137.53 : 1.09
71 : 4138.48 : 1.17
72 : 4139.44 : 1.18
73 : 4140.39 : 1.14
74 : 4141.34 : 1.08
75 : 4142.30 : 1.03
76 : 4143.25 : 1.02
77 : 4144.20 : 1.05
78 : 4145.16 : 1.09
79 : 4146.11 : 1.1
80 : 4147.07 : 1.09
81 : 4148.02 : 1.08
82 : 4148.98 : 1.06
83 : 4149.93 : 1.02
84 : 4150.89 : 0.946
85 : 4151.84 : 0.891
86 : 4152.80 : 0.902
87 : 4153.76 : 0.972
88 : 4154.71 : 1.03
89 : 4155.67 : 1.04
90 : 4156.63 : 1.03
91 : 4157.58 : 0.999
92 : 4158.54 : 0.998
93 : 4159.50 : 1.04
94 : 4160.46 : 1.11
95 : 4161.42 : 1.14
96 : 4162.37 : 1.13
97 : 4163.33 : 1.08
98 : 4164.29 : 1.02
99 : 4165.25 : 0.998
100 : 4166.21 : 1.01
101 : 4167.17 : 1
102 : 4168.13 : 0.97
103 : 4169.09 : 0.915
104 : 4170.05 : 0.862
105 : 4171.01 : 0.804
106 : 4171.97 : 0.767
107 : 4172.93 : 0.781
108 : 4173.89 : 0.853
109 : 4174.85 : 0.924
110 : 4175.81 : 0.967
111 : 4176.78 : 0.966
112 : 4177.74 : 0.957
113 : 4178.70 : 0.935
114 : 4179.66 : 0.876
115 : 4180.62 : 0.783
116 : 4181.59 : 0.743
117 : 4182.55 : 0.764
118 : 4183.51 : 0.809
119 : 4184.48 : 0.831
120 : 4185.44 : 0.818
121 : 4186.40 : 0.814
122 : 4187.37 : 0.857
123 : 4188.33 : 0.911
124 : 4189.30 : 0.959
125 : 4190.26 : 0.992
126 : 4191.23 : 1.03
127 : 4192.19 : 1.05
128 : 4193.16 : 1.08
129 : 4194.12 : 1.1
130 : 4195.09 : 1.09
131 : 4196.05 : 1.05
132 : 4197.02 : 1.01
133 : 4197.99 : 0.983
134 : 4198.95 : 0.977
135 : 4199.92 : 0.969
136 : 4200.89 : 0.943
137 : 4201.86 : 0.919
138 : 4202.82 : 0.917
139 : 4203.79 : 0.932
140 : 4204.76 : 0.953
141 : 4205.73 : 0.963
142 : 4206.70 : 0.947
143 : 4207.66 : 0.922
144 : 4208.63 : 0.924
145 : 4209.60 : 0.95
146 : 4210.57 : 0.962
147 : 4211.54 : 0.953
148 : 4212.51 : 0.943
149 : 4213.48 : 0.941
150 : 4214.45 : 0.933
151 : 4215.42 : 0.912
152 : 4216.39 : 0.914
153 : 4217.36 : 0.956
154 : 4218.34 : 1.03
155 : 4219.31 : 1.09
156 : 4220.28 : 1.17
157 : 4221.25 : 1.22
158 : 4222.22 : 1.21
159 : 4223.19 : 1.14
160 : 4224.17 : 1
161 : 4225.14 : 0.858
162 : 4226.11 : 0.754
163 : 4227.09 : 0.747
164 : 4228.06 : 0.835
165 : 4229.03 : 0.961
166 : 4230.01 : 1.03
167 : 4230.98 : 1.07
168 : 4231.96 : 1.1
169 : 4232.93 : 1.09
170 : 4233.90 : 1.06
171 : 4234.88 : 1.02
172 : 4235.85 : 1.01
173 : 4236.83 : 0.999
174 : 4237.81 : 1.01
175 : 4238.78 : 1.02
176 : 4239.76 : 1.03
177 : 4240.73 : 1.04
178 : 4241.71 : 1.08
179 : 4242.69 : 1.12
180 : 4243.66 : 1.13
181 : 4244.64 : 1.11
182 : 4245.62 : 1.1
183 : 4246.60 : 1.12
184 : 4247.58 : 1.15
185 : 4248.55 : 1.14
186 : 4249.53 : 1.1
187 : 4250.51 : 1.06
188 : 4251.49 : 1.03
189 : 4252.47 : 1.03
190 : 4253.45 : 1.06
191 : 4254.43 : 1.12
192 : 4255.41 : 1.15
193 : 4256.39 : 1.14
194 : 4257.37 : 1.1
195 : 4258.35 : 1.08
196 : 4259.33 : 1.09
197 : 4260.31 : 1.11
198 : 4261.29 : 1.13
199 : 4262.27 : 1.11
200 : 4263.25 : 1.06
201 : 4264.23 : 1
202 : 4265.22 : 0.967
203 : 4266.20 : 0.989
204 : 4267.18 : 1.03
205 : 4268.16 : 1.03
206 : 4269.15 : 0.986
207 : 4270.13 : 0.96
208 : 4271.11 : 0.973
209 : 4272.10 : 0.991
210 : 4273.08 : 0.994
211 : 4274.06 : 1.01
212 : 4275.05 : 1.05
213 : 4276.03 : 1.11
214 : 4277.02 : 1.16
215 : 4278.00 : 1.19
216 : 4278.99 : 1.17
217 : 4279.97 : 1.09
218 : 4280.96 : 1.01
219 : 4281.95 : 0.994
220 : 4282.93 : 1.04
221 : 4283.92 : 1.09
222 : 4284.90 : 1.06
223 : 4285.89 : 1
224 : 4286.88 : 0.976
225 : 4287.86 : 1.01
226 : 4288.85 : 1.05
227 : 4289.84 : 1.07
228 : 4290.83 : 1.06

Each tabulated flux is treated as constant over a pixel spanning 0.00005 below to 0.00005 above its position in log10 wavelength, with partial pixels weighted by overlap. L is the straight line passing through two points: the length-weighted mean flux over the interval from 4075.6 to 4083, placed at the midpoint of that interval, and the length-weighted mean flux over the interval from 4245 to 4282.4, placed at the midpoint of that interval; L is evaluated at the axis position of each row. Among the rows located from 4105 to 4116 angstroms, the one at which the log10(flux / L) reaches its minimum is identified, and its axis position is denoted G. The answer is 4105.26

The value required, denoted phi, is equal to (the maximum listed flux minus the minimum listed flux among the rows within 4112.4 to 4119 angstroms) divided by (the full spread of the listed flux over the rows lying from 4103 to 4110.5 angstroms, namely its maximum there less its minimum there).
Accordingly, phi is 0.3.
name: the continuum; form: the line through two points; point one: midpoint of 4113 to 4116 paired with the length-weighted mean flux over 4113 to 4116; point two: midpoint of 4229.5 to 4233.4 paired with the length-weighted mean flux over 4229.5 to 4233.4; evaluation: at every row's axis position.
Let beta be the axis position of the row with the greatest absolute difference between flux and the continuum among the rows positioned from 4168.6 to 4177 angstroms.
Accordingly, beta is 4171.97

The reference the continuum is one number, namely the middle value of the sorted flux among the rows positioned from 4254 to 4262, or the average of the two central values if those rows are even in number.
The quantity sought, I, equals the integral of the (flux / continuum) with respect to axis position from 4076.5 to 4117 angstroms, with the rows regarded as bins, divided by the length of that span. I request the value 0.91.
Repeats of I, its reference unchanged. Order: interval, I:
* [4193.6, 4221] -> 0.88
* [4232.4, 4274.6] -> 0.95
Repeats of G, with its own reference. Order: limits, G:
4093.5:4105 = 4103.37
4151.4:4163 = 4151.84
